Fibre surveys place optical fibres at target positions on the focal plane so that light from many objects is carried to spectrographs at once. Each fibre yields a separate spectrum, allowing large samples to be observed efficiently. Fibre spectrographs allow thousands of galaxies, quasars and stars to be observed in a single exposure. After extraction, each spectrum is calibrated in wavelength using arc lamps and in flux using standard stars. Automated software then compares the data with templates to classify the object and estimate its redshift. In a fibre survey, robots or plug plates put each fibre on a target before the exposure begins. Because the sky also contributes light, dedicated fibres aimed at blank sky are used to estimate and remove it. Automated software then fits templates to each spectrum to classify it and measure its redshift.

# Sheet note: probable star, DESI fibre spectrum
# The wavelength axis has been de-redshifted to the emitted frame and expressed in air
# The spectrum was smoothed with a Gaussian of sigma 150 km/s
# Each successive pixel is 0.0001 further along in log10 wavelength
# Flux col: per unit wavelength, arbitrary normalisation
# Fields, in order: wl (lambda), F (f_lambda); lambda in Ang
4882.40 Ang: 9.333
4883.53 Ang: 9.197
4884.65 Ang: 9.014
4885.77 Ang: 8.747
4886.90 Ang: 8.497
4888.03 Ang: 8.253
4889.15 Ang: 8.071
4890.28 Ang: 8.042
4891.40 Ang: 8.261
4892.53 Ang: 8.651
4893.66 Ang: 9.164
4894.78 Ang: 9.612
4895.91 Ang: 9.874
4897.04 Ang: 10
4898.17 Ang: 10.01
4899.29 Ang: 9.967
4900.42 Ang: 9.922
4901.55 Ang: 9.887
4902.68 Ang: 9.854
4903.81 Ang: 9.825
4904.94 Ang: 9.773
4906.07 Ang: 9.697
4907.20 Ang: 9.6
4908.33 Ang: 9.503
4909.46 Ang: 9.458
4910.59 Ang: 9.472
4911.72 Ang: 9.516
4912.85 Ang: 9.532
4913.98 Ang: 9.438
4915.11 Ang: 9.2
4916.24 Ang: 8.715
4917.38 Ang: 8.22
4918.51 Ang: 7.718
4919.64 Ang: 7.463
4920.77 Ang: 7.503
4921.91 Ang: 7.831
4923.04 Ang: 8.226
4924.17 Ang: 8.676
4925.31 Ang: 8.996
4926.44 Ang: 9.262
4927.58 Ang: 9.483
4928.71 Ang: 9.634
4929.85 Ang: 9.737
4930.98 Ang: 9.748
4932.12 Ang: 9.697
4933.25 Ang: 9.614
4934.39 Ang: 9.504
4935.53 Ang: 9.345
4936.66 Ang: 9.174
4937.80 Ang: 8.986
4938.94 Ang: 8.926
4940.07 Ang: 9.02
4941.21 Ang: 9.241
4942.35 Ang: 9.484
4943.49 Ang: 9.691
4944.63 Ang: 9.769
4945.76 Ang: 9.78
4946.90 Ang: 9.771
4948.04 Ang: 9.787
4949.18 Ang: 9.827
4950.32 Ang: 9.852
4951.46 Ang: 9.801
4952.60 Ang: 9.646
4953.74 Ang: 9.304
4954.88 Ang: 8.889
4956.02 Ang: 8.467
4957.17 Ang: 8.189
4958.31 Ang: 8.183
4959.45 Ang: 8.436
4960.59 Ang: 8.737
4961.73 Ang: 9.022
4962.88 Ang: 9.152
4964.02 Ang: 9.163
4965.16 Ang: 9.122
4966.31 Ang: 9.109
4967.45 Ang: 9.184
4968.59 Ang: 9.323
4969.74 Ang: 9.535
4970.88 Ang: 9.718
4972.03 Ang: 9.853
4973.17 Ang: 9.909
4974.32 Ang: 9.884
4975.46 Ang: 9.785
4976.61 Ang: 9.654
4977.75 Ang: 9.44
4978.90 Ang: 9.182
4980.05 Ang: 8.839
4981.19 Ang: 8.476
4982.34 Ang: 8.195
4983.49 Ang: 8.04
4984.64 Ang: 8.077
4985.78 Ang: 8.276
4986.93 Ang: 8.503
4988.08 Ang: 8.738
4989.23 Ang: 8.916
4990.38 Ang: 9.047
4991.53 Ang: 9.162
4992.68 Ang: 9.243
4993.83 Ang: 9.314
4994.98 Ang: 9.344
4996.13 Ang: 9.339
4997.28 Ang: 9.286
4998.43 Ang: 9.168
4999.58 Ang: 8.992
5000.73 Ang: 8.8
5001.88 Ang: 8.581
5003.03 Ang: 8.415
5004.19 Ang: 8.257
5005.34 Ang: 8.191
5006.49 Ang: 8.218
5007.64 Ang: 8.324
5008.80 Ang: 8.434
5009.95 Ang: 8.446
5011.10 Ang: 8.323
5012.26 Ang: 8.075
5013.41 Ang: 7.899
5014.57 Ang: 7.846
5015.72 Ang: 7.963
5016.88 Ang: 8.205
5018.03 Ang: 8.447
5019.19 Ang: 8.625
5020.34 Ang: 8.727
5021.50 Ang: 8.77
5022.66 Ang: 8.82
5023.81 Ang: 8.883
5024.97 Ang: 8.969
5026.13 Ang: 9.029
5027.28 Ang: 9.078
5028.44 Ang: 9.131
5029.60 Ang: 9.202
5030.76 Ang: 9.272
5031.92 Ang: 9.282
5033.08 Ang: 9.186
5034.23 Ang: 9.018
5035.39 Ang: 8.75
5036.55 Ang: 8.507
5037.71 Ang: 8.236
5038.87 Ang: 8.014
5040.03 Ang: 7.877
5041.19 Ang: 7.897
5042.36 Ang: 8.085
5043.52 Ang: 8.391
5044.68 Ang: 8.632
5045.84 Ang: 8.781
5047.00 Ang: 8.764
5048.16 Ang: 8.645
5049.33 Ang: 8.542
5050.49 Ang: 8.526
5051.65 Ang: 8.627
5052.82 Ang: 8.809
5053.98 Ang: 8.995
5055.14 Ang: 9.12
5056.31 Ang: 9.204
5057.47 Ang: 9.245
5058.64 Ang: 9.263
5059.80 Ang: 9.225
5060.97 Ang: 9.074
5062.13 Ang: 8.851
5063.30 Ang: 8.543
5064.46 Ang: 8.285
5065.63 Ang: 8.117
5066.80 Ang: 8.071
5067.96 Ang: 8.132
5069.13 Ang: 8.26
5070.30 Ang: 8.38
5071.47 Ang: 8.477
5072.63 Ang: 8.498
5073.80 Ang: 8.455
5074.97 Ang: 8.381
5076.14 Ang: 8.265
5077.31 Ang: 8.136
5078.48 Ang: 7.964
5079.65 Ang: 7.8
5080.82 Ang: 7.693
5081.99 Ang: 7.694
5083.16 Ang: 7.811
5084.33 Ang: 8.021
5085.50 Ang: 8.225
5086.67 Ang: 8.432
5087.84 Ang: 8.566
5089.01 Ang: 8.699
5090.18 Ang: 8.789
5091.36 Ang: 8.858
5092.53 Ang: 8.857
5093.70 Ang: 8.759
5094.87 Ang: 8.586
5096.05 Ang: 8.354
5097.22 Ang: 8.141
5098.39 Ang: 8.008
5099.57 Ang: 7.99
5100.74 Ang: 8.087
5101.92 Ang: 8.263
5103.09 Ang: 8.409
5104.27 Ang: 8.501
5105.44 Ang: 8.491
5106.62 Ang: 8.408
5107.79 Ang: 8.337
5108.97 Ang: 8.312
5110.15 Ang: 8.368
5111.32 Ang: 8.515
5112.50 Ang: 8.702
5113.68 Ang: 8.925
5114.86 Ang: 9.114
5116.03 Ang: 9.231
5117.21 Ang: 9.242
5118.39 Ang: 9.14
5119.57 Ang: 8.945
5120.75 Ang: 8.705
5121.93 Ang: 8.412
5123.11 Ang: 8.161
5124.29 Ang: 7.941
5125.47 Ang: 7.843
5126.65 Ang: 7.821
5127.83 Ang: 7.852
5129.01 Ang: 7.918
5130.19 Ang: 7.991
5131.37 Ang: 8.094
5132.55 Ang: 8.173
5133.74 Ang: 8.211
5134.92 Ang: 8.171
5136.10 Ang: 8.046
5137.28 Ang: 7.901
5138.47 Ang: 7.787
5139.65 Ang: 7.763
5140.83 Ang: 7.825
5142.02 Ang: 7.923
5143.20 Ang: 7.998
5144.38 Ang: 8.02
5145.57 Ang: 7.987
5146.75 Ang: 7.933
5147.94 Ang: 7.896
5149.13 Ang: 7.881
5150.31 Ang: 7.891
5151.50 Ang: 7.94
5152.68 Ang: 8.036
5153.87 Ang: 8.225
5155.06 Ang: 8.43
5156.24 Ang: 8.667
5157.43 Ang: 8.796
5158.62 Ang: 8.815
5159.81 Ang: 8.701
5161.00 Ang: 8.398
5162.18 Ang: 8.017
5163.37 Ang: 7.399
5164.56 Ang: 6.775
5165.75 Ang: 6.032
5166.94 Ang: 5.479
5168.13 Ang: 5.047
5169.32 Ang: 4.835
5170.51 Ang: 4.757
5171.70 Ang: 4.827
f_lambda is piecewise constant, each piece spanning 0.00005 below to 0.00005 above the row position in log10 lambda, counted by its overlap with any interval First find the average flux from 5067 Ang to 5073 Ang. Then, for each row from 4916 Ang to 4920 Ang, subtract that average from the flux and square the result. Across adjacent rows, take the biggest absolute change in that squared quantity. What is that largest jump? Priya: 0.4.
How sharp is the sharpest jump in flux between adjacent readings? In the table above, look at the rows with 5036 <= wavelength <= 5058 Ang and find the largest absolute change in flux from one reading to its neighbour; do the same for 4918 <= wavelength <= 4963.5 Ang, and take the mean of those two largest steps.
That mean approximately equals 0.38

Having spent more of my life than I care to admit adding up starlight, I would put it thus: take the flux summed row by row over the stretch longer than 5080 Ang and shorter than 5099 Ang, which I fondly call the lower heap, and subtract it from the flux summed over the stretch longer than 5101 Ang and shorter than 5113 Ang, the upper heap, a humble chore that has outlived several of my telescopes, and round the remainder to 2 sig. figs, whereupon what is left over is -49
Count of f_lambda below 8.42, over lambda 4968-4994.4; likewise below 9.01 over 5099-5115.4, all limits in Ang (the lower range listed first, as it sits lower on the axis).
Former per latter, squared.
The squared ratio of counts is 0.09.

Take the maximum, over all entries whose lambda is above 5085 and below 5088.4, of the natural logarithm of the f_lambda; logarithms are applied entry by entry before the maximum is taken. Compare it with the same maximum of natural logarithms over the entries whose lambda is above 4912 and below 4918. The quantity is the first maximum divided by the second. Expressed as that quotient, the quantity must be 0.95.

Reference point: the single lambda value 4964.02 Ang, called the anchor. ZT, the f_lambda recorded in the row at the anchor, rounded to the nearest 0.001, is 9.163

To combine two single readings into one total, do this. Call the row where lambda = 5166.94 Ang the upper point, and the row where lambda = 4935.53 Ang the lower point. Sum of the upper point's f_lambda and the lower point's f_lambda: 14.8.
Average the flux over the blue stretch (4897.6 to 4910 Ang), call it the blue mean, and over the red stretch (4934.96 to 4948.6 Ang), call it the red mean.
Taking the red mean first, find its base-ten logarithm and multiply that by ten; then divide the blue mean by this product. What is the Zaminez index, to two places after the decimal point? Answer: 1.00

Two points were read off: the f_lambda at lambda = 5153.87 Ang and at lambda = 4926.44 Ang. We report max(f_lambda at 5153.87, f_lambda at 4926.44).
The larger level 9.26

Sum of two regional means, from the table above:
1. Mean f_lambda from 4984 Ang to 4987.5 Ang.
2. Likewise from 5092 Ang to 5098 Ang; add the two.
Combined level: 16.8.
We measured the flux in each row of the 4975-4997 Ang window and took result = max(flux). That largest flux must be 9.785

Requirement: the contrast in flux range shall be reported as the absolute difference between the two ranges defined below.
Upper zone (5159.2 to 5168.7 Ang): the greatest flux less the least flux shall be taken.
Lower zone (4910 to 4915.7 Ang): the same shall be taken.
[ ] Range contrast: 3.3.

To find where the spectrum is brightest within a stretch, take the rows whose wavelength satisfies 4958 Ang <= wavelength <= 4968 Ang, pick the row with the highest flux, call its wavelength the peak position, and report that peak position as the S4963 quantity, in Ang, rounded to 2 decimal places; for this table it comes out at 4967.45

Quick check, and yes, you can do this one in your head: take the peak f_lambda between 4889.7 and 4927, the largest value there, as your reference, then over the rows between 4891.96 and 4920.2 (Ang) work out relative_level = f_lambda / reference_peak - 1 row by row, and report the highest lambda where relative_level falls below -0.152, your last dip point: 4919.64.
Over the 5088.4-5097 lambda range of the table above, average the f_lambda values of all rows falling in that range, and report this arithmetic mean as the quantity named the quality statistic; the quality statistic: 8.7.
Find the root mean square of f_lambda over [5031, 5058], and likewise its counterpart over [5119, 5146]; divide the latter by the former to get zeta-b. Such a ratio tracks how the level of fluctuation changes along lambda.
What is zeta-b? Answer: 0.931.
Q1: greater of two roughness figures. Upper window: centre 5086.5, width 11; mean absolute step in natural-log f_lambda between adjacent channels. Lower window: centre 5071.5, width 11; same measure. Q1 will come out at 0.018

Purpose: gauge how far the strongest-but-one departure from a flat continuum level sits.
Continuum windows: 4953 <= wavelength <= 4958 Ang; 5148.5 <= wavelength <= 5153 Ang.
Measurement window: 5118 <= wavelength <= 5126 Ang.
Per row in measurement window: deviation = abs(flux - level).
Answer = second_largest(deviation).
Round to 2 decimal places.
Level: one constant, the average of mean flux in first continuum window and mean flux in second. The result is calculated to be 0.62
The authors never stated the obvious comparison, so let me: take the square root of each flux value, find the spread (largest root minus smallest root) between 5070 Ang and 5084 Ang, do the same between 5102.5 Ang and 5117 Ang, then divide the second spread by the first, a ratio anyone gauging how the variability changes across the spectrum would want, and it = 1.1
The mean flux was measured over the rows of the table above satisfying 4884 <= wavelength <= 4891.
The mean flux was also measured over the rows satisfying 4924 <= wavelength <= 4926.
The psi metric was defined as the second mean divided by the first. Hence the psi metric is 1.05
